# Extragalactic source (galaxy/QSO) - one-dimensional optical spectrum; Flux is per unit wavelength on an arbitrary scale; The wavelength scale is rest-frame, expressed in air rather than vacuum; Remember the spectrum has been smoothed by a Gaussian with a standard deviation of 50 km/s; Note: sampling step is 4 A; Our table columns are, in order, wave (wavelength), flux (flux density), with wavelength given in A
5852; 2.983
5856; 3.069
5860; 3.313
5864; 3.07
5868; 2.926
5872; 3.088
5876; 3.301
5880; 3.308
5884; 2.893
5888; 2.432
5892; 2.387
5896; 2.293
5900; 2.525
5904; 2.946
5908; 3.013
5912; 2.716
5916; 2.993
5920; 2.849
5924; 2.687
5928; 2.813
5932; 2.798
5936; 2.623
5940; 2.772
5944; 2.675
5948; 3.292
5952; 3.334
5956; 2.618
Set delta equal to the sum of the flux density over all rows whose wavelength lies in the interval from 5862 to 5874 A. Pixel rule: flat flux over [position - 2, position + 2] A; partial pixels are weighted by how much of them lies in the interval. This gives 9.1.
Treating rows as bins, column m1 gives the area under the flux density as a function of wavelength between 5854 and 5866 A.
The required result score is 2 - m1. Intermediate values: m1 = 37.8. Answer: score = -35.8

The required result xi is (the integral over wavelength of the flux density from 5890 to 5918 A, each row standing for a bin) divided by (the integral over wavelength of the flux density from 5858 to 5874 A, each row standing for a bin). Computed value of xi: 1.5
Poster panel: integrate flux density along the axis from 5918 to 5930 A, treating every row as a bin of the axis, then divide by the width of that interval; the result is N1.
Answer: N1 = 2.78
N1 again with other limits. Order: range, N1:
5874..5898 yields 2.77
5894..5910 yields 2.69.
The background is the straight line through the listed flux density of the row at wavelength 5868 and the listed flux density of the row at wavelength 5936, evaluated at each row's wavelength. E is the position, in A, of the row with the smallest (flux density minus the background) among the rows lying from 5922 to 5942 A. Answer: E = 5936 A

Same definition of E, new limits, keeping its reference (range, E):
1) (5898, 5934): 5900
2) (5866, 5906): 5896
